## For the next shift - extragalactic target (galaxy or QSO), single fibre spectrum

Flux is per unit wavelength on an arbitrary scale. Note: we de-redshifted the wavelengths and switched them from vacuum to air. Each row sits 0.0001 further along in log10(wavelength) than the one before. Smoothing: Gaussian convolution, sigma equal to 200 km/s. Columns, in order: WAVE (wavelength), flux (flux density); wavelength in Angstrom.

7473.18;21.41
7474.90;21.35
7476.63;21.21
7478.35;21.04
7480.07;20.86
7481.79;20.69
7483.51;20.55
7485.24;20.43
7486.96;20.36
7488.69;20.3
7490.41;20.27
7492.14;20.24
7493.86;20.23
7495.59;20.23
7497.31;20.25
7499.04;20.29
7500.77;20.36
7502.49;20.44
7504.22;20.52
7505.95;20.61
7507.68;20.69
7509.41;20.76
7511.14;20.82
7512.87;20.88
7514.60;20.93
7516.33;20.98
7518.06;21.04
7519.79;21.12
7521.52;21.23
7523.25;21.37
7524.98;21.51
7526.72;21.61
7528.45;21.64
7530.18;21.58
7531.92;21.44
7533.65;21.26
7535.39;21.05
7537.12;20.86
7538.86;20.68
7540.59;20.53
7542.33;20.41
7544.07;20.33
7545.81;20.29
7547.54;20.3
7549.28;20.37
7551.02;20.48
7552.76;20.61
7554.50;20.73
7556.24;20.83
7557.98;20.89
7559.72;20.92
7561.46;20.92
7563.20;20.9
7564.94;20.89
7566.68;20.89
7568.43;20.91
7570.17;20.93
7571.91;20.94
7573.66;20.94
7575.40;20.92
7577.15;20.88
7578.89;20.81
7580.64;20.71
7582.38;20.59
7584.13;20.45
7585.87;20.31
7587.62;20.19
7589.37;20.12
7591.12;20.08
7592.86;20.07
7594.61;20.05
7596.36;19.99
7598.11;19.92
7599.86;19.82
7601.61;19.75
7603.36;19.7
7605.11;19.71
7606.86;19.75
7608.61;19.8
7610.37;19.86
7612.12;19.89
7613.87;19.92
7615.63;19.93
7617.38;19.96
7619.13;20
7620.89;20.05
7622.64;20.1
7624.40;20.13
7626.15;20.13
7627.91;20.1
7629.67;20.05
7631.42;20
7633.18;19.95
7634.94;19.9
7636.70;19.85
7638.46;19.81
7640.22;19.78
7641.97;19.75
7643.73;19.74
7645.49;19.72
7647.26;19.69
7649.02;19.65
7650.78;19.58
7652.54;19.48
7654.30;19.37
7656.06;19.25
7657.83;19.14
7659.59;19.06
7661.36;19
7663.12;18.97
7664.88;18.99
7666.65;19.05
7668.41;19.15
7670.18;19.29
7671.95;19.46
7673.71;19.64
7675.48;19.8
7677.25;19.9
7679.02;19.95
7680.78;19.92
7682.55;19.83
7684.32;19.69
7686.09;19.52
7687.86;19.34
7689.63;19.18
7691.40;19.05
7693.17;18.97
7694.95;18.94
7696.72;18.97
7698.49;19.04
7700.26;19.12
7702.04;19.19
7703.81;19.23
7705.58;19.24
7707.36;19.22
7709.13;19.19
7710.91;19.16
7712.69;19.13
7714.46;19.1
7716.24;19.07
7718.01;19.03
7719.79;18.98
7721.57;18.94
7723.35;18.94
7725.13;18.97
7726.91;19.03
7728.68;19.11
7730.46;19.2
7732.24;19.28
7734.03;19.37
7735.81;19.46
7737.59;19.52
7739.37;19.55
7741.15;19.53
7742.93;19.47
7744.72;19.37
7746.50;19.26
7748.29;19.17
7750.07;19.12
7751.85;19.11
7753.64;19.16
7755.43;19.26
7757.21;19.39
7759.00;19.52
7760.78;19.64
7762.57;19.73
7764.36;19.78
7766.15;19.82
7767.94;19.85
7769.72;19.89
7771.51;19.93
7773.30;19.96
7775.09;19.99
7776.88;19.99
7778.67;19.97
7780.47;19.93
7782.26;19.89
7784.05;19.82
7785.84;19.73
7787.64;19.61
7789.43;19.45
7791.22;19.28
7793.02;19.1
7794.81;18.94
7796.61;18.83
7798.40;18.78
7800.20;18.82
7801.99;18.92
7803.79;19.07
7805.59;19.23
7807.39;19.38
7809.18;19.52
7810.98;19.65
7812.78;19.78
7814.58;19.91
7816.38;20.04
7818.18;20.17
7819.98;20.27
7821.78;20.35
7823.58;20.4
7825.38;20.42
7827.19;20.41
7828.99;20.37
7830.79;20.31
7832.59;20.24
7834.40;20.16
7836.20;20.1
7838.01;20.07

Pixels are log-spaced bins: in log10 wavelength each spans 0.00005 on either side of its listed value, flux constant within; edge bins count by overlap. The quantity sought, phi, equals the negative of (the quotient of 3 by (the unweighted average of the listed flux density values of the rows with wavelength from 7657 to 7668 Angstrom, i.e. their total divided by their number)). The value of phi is -0.158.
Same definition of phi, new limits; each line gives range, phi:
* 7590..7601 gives -0.150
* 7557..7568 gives -0.144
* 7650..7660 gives -0.155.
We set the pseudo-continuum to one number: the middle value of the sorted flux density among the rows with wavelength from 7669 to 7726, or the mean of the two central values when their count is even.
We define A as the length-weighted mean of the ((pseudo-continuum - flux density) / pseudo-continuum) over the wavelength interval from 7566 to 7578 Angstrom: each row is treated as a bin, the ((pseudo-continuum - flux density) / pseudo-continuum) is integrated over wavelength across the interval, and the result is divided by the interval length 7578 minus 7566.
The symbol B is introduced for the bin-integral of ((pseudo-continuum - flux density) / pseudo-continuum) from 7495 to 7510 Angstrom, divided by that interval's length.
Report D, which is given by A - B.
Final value -0.02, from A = -0.090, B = -0.07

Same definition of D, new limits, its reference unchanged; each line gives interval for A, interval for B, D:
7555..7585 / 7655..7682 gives -0.08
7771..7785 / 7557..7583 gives 0.05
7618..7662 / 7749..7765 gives -0.02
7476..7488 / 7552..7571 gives 0.01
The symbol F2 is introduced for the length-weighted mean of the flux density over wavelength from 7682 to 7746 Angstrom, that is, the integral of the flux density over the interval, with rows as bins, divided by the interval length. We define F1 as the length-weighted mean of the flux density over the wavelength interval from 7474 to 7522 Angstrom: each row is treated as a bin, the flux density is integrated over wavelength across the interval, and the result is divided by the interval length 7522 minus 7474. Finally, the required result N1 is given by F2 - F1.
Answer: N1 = -1.4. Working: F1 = 20.7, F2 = 19.2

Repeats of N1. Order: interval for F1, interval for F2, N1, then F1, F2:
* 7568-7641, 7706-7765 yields -0.9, 20.2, 19.3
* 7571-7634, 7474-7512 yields 0.4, 20.2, 20.6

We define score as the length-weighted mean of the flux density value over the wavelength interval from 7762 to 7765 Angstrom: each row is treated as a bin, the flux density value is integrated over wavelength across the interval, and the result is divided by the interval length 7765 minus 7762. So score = 19.7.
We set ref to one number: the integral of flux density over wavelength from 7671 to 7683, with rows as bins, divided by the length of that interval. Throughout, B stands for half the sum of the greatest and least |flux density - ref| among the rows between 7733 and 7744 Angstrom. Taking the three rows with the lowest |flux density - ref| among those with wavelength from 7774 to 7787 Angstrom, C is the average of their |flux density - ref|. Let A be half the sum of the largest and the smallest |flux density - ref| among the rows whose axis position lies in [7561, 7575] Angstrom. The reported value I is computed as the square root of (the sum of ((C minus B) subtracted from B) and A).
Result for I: 1.31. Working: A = 1.13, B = 0.3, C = 0.1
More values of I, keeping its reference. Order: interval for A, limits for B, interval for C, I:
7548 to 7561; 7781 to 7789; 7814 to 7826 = 0.90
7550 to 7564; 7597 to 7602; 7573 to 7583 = 0.41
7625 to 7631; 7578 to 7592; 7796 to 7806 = 0.95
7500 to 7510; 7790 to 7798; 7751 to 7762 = 1.40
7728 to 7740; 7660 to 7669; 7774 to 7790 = 1.36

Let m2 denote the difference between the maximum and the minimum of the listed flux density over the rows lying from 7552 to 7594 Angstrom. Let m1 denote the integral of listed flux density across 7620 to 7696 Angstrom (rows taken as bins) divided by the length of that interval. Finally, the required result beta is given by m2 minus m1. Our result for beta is -18.7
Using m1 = 19.6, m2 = 0.87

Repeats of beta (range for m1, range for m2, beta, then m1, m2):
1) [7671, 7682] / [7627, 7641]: -19.5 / 19.8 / 0.32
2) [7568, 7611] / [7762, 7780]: -20.0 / 20.3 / 0.26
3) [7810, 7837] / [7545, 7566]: -19.5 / 20.2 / 0.63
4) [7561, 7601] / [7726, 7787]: -19.6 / 20.5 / 0.96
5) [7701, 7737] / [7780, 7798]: -18.0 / 19.1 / 1.10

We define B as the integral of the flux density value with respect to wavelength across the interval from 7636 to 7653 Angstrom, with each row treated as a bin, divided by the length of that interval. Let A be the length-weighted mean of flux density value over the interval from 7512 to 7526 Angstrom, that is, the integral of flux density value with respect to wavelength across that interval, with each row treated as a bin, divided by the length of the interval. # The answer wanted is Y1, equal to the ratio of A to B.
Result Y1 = 1.07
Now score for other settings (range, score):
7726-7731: 19.1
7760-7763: 19.7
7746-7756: 19.2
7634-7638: 19.8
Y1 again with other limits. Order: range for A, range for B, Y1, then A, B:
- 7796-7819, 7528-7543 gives 0.92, 19.4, 21.0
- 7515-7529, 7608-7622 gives 1.07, 21.3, 19.9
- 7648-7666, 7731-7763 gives 0.99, 19.3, 19.4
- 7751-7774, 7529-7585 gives 0.94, 19.6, 20.8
